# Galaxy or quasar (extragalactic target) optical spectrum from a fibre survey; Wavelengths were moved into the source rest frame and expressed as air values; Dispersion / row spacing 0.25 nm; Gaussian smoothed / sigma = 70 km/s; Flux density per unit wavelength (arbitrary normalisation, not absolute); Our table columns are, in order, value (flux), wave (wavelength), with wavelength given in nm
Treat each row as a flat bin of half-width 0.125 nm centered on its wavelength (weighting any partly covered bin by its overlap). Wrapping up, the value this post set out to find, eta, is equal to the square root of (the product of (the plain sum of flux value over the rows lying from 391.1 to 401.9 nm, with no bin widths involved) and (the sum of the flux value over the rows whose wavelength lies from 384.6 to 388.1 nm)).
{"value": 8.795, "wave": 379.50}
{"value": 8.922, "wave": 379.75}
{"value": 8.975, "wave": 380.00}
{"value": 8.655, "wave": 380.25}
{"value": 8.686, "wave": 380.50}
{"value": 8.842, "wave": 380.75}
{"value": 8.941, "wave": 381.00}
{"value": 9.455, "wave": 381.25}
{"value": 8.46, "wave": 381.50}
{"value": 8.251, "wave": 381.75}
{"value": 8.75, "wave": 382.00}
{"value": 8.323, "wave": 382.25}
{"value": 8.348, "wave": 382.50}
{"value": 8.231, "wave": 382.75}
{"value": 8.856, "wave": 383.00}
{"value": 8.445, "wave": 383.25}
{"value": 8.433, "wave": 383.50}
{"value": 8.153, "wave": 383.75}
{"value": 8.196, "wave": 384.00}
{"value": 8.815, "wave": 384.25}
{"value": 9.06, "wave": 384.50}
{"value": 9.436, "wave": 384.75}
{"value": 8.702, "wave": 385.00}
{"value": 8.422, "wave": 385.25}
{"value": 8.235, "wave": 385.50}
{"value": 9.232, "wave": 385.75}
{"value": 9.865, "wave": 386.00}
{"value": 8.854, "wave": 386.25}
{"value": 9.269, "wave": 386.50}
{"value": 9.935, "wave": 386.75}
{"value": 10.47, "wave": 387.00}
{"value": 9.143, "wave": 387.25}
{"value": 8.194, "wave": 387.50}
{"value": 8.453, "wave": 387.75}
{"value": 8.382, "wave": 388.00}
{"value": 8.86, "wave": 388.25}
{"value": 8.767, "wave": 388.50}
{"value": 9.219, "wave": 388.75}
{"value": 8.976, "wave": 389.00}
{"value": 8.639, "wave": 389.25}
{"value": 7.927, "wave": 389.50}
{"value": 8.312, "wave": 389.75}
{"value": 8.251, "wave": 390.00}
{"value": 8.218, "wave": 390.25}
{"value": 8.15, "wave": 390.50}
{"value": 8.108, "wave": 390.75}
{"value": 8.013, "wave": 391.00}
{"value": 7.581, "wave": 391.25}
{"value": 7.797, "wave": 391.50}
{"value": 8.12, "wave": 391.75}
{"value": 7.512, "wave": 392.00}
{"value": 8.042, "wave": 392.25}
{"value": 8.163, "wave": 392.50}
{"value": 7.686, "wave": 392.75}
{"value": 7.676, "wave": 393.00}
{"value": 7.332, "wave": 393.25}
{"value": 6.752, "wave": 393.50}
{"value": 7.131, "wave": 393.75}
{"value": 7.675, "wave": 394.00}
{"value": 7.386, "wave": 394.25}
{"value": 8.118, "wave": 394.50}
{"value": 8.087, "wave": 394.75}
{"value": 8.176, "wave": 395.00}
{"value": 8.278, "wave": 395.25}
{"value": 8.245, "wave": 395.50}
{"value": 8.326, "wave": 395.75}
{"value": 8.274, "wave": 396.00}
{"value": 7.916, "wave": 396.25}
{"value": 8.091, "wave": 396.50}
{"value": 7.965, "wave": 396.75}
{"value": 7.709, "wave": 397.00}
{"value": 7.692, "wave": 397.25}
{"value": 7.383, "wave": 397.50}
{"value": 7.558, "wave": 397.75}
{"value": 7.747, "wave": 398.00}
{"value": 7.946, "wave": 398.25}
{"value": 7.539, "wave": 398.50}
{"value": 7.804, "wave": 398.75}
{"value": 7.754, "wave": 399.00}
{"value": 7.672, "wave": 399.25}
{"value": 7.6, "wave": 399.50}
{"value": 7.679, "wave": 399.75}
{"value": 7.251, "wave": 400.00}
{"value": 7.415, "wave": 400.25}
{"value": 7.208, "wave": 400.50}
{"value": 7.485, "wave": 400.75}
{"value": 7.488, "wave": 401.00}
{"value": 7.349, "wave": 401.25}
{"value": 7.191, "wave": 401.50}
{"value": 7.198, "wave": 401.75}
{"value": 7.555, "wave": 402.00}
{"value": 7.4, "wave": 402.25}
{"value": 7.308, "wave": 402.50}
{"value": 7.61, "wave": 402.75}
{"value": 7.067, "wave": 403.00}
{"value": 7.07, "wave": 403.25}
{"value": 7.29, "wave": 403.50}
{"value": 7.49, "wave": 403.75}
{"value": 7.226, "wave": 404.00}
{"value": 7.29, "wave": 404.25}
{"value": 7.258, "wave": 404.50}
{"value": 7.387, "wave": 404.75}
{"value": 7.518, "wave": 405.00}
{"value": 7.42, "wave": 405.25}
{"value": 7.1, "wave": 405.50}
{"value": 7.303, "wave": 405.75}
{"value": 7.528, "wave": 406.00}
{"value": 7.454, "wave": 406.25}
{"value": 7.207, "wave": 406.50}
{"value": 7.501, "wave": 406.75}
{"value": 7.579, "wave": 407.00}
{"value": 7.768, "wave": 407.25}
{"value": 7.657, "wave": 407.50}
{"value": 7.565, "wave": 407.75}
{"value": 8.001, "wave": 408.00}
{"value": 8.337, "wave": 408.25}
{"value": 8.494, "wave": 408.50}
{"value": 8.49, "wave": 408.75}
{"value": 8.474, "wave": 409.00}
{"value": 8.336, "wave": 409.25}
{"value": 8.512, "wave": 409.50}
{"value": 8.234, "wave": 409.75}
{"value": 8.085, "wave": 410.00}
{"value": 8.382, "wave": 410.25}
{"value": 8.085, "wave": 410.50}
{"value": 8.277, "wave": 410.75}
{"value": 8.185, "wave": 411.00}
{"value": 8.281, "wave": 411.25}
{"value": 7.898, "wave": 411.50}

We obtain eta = 205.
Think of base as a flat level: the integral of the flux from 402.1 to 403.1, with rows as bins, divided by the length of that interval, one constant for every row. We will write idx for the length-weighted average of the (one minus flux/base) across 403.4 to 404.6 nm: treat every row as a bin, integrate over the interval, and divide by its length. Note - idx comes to 0.006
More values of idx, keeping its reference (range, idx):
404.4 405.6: 0.002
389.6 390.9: -0.114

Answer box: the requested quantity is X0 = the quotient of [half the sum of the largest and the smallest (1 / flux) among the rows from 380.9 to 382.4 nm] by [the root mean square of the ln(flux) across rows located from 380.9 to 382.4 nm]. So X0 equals 0.052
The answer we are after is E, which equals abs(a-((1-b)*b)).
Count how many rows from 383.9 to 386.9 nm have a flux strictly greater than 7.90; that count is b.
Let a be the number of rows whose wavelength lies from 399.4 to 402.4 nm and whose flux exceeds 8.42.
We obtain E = 132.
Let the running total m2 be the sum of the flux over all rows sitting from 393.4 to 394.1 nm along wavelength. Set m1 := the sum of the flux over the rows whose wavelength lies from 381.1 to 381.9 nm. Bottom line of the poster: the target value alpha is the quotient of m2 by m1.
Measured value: 0.82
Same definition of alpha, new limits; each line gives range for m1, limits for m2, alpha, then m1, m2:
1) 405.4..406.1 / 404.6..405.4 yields 1.02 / 21.9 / 22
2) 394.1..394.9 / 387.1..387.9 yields 1.09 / 23.6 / 26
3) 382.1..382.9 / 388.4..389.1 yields 1.08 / 24.9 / 27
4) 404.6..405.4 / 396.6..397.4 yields 1.05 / 22.3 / 23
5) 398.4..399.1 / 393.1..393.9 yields 0.92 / 23.1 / 21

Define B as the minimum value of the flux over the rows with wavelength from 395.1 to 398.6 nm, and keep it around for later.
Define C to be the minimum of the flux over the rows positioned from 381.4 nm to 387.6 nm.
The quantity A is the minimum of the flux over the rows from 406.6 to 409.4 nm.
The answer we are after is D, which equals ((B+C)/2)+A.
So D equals 15.3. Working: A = 7.501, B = 7.383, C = 8.153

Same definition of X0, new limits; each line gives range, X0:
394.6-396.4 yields 0.059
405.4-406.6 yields 0.069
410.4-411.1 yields 0.058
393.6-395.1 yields 0.064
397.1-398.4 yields 0.064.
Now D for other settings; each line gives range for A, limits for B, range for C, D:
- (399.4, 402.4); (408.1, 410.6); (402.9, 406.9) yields 14.8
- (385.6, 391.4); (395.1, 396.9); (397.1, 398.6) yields 15.2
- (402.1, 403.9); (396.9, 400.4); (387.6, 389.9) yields 14.7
